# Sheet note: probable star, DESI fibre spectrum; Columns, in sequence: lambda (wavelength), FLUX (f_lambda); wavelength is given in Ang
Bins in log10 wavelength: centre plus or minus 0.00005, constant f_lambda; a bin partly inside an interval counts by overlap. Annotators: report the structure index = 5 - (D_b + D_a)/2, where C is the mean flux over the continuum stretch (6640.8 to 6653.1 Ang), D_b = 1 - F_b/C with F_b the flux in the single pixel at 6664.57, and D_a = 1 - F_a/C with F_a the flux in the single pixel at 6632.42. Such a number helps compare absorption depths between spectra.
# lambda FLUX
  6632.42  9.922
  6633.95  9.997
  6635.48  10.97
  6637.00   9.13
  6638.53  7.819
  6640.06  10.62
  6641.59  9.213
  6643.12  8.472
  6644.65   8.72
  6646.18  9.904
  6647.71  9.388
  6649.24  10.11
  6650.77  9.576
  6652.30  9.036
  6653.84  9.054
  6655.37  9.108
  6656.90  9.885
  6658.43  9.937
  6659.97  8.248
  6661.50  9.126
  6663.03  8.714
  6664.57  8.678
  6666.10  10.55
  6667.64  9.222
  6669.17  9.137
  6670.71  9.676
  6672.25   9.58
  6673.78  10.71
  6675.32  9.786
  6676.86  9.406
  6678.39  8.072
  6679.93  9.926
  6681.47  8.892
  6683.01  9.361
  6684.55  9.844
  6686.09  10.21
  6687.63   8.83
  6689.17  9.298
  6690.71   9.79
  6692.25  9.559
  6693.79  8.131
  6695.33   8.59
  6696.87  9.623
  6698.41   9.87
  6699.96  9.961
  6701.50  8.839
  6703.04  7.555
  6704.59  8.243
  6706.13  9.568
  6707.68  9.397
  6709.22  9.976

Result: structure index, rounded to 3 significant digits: 5.00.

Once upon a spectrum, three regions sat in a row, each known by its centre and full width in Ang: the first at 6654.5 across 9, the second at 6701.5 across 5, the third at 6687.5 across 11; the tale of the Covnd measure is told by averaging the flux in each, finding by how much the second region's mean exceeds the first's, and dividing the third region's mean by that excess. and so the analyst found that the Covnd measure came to -15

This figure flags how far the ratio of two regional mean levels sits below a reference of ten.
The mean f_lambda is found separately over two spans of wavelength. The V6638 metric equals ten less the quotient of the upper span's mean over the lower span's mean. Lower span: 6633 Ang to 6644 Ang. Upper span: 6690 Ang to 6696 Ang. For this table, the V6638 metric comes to 9.05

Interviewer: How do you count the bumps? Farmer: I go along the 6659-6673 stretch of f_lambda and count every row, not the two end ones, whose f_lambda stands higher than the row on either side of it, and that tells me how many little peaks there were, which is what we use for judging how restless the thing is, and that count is 3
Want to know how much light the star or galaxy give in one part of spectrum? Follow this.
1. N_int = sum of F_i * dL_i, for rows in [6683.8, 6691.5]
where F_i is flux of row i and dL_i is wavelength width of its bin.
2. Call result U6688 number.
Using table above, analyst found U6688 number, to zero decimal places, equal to 74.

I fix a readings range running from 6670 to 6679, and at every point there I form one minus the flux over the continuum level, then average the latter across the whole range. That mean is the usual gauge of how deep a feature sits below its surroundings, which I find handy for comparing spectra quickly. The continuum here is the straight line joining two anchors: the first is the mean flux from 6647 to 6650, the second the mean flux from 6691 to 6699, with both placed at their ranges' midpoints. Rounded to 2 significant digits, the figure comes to -0.013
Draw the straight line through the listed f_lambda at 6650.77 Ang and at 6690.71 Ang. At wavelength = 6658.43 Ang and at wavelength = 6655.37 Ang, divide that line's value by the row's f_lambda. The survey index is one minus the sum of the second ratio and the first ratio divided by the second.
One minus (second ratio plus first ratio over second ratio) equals -0.97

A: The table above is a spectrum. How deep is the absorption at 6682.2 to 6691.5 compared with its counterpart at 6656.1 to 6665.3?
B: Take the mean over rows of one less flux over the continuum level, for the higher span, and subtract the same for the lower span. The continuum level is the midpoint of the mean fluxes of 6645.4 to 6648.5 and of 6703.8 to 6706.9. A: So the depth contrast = -0.05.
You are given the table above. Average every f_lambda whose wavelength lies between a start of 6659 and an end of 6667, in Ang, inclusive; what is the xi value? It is 9.1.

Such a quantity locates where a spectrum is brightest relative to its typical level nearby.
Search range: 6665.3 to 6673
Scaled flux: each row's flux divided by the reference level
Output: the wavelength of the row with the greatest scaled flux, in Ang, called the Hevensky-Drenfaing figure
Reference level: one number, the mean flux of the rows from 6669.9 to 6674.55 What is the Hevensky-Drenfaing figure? 6666.10 Ang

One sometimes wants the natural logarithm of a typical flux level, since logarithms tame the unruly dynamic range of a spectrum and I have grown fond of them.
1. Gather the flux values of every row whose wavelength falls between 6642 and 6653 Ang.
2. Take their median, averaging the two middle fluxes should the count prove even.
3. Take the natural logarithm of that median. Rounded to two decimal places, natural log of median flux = 2.24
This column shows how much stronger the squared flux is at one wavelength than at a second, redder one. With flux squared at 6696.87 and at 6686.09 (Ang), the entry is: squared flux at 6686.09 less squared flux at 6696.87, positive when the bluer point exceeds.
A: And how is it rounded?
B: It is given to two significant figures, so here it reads 12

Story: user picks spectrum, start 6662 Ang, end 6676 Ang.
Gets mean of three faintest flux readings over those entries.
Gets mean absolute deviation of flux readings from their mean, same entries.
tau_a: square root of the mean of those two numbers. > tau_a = 2.17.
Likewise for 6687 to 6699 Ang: 2.13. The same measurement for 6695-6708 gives 2.10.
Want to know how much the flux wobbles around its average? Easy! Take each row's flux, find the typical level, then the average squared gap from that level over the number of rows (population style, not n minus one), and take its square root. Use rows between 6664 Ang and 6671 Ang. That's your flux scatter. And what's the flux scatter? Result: 0.63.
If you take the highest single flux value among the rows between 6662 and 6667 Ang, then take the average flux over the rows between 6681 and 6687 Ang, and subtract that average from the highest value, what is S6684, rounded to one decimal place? 1.0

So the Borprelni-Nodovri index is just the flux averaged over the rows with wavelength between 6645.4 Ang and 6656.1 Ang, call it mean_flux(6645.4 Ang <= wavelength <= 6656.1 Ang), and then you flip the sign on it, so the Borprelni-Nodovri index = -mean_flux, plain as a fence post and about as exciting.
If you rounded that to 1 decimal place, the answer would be -9.5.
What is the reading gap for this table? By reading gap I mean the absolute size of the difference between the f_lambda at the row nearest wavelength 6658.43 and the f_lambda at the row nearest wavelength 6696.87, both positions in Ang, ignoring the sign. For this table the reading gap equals 0.31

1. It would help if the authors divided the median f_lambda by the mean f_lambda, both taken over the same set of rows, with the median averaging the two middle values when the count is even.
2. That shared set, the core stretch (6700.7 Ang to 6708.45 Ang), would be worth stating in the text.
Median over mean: 1.01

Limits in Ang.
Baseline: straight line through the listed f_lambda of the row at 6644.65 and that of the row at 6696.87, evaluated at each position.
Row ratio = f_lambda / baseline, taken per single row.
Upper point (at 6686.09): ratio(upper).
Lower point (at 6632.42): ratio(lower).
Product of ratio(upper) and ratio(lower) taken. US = 1.26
